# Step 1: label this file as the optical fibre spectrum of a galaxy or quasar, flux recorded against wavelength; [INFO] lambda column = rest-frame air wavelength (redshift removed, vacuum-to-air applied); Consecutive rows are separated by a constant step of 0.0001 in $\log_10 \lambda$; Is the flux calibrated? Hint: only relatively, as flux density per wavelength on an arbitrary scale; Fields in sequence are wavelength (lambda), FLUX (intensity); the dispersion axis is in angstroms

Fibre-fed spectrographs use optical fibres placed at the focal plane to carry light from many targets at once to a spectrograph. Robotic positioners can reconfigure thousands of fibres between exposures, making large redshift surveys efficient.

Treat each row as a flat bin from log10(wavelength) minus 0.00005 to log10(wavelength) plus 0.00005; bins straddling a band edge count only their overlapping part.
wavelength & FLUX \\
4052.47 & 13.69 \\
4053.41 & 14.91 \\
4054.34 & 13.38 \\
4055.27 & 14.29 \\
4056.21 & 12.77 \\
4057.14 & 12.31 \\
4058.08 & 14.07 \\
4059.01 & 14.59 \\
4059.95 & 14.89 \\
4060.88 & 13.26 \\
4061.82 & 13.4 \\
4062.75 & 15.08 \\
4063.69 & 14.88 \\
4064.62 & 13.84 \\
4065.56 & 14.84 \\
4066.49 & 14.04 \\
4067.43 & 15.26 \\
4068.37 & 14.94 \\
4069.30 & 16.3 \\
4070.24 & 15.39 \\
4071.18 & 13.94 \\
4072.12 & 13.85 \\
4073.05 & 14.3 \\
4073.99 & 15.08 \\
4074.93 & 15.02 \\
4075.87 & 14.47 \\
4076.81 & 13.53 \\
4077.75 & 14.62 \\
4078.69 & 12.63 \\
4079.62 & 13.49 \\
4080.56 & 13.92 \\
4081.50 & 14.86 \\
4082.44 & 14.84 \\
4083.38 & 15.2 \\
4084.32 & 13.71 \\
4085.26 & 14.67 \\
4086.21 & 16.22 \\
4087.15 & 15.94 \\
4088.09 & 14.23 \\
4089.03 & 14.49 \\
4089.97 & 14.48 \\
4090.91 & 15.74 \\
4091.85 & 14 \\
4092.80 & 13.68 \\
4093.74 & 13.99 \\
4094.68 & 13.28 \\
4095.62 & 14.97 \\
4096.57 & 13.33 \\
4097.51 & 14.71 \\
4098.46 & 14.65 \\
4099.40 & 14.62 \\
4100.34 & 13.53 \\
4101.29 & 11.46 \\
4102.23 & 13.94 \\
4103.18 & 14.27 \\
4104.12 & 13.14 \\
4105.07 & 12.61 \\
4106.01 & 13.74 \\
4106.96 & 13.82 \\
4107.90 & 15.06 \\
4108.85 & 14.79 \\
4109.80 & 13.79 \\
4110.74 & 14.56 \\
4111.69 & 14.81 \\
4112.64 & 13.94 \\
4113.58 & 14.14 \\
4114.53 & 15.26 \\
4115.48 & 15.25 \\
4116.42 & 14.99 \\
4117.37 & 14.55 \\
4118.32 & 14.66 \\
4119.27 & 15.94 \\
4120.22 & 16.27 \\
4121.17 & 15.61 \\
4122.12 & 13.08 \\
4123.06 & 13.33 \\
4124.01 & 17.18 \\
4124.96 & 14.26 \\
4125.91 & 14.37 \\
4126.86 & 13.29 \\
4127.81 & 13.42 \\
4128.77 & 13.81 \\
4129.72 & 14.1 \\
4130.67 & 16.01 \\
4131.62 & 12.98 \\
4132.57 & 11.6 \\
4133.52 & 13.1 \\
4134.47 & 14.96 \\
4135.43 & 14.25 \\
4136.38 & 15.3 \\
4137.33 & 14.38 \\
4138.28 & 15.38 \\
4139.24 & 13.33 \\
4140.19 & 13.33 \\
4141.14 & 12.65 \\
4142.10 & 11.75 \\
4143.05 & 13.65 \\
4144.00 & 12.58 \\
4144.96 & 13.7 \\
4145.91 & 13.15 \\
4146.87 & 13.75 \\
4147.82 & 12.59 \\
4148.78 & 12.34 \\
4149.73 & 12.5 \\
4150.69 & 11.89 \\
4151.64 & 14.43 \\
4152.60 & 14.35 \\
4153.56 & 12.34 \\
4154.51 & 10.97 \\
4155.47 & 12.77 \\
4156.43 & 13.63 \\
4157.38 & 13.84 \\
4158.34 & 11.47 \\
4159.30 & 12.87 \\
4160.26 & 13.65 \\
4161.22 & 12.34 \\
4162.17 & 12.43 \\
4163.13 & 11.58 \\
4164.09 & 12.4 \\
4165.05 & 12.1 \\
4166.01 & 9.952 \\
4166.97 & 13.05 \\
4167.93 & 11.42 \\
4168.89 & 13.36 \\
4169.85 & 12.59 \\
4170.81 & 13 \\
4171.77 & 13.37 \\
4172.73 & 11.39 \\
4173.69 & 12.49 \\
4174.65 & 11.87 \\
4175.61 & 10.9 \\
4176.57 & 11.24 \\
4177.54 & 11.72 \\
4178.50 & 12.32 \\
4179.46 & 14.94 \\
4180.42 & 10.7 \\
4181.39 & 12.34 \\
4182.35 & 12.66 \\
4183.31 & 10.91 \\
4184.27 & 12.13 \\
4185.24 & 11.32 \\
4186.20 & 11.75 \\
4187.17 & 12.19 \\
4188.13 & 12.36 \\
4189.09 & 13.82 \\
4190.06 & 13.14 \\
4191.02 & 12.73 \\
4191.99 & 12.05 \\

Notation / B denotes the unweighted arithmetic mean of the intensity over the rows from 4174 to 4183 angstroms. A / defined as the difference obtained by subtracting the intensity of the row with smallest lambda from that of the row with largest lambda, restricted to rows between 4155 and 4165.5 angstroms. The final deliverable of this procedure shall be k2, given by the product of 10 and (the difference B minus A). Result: 127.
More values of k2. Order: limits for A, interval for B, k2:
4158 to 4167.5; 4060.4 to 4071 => 131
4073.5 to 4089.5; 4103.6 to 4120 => 150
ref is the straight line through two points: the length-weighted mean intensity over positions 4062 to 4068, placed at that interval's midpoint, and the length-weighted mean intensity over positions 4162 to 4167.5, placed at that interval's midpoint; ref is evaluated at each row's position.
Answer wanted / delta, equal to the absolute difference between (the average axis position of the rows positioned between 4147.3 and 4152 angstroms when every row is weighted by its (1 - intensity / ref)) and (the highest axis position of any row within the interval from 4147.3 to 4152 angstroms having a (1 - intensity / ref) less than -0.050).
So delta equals 0.5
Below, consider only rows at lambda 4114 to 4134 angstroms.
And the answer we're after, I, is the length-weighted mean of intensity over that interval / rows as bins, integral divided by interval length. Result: 14.4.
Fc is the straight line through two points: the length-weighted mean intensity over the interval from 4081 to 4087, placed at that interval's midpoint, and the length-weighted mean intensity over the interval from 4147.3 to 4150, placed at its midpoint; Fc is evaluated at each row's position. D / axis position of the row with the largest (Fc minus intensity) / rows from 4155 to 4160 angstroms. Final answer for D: 4158.34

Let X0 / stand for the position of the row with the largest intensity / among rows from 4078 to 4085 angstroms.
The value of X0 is 4083.38 angstroms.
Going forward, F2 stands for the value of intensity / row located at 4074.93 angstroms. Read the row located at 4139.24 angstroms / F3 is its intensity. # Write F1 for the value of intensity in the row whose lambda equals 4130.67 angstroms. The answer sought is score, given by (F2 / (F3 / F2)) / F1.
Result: 1.06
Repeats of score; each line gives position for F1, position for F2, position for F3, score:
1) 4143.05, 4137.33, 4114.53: 0.99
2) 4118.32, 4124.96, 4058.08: 0.99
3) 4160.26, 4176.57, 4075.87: 0.64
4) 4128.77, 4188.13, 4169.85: 0.88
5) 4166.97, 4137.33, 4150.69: 1.33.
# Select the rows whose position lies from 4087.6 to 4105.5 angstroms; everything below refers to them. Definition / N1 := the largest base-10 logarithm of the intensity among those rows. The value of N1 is 1.20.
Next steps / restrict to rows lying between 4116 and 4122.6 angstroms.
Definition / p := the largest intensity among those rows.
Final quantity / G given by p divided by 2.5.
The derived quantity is 6.51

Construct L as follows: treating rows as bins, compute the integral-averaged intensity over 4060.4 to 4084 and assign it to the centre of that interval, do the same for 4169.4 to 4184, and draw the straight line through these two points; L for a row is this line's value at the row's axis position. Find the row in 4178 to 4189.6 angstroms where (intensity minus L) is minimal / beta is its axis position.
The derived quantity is 4180.42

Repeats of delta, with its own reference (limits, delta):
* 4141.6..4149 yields 1.0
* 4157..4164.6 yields 0.5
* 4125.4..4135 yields 4.3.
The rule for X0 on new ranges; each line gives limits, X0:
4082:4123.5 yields 4120.22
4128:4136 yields 4130.67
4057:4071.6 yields 4069.30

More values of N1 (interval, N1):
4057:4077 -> 1.21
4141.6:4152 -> 1.16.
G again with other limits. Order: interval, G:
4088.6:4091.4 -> 6.30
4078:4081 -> 5.57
